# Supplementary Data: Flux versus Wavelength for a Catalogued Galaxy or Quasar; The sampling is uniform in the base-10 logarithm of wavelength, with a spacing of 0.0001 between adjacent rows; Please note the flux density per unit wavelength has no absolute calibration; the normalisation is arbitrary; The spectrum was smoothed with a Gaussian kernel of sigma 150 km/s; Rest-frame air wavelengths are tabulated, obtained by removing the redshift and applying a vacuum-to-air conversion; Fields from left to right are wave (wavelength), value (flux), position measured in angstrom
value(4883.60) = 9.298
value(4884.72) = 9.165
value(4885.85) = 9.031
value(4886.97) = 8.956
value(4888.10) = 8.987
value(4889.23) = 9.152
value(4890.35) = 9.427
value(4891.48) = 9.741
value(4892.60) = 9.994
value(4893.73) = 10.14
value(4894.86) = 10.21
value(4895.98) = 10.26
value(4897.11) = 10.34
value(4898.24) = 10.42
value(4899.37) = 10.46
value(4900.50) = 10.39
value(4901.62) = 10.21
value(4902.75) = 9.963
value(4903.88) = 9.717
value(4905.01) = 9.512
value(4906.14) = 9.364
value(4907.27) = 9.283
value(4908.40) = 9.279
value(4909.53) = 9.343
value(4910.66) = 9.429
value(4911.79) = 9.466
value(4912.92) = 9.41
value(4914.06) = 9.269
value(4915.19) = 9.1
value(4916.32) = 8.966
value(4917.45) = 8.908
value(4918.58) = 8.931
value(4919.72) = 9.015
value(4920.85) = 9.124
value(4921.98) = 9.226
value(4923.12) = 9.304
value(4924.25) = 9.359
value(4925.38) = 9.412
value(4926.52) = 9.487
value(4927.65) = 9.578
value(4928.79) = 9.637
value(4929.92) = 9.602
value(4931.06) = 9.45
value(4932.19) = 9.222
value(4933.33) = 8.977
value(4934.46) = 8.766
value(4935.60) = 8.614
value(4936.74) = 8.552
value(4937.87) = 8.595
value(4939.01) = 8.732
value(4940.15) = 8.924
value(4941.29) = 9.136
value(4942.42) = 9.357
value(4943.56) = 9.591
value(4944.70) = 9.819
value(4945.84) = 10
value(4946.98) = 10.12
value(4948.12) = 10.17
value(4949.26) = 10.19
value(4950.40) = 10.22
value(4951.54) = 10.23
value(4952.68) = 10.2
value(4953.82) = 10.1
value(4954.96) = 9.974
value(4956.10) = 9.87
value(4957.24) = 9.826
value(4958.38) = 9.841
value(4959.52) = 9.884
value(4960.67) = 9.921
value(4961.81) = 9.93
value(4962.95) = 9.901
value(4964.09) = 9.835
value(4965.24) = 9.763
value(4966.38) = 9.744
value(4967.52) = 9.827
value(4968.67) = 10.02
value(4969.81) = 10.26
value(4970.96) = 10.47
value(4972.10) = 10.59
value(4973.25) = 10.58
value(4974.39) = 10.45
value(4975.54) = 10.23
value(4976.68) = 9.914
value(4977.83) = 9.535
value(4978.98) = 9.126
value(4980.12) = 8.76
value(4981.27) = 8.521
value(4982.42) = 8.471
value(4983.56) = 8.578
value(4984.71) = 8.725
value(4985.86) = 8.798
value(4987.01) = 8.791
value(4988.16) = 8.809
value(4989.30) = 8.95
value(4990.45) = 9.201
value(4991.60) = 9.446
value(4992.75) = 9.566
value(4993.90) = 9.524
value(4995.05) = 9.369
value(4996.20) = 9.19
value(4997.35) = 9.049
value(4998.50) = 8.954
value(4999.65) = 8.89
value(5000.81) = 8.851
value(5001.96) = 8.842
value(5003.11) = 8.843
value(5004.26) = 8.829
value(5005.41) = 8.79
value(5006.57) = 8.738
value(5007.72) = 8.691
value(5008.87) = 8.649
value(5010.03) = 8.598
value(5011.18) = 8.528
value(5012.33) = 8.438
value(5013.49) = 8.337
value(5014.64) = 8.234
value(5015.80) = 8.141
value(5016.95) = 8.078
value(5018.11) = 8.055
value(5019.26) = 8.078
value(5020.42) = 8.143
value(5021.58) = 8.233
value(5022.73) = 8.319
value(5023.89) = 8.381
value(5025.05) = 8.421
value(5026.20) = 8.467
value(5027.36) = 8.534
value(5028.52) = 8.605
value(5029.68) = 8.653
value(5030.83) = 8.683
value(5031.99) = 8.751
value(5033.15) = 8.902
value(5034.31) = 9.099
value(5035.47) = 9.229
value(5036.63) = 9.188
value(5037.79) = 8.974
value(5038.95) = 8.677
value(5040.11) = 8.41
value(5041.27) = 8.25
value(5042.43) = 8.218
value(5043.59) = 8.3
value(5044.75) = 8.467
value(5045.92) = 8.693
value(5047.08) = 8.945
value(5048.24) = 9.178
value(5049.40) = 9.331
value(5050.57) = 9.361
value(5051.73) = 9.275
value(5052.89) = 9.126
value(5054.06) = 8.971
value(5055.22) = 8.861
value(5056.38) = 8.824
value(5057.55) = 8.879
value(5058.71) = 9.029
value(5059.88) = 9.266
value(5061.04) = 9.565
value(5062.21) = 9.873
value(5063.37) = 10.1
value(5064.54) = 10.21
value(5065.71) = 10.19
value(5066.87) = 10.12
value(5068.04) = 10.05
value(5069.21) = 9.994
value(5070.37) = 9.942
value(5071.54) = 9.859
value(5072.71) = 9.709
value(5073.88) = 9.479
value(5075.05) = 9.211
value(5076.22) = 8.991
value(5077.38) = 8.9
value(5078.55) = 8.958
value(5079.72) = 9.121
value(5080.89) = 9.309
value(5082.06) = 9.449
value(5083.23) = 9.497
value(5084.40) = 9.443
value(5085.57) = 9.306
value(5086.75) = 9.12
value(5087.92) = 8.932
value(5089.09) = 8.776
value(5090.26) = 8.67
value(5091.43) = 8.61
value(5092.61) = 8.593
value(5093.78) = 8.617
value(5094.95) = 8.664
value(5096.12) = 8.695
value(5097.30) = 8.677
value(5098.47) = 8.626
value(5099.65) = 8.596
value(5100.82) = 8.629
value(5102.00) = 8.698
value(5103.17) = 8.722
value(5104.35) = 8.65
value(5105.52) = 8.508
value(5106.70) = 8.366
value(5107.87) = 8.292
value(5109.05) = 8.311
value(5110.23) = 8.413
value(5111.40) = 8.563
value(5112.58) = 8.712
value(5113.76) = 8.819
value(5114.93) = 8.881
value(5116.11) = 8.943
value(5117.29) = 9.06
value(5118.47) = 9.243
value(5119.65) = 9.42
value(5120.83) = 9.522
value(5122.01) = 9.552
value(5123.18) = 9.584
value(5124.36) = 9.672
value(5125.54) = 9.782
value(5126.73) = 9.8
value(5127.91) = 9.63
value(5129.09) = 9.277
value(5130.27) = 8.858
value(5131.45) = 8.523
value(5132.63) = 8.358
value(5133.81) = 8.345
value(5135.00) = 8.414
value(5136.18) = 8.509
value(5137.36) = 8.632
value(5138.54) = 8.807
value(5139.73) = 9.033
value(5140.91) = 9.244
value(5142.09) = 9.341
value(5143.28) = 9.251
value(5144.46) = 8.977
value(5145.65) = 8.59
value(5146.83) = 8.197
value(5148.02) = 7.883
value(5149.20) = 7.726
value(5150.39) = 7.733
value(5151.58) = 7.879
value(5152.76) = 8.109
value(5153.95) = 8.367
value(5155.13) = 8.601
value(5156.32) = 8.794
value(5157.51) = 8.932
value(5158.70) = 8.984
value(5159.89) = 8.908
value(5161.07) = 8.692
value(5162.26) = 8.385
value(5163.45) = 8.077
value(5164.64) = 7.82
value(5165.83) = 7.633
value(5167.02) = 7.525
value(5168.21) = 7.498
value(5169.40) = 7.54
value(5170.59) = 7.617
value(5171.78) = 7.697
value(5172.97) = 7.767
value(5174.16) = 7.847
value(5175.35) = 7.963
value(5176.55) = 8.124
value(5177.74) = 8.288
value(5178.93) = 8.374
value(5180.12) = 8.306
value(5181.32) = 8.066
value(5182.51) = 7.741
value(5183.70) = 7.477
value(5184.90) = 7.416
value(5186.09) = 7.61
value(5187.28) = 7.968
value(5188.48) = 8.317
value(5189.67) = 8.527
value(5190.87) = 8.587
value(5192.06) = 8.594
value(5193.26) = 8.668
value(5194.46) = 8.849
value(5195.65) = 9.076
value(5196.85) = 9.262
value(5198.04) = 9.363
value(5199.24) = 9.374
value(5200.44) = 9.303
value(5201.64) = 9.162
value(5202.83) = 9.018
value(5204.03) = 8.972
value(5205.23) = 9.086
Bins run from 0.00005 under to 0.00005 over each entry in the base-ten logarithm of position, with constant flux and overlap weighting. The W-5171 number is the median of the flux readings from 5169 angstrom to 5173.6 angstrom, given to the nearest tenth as 7.7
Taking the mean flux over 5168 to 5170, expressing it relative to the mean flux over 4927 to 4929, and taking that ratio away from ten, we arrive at 9.22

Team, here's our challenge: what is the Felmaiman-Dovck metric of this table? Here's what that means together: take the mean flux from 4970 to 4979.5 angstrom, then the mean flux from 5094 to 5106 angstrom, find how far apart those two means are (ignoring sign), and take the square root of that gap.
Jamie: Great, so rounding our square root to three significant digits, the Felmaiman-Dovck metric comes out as 1.21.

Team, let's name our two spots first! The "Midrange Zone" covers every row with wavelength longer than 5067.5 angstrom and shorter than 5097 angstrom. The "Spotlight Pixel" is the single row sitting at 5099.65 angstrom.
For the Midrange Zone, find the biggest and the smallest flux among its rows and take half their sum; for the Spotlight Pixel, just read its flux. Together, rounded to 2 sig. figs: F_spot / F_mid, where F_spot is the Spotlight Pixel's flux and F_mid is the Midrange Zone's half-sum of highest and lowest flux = 0.92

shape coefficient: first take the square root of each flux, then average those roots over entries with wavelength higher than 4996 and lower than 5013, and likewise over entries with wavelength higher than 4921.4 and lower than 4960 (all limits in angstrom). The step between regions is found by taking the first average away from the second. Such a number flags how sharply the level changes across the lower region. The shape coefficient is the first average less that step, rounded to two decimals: 2.84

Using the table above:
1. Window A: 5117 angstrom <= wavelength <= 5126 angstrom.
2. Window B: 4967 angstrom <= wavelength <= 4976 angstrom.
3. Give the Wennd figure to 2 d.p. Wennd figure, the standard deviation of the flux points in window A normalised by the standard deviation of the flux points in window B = 0.86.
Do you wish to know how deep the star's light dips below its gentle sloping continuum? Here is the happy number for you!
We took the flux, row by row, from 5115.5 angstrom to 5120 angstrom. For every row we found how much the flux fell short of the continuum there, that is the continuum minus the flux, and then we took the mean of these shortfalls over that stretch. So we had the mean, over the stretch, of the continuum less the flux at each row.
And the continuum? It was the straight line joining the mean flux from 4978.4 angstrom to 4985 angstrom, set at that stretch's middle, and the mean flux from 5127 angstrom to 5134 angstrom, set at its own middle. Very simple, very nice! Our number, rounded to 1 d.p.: -0.3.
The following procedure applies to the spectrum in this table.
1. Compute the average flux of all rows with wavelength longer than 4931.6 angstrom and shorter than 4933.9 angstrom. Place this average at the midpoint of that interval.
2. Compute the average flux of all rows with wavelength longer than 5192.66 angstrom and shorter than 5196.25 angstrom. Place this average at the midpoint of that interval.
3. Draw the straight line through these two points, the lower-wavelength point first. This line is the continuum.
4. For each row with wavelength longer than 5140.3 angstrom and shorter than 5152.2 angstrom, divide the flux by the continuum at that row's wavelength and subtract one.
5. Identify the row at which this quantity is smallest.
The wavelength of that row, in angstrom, 5149.20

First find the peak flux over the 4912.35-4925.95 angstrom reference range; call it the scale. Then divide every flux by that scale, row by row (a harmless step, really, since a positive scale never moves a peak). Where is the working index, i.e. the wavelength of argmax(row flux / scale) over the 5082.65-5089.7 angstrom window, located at 5083.23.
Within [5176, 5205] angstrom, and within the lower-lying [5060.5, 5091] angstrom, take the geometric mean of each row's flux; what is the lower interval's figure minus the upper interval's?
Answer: 1.0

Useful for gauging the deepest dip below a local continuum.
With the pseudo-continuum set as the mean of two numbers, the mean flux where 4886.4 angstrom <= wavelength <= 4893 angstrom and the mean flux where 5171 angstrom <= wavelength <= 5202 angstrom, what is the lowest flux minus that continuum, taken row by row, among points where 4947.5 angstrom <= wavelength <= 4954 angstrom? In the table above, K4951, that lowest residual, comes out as 1.2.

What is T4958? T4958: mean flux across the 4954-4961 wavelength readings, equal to 9.9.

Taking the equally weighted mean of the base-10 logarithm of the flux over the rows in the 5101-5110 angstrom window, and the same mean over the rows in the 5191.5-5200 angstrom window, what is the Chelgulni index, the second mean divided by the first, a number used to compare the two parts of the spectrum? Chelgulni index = 1.03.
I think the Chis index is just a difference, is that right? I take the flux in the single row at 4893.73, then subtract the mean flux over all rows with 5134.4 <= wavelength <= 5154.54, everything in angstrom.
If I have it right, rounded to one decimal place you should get 1.6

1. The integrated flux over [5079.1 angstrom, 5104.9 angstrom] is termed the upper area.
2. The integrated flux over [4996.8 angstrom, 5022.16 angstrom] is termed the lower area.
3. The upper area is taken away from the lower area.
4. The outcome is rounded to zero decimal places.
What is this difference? -12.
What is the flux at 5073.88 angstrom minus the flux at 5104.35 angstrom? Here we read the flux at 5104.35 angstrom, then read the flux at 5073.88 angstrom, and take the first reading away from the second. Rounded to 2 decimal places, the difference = 0.83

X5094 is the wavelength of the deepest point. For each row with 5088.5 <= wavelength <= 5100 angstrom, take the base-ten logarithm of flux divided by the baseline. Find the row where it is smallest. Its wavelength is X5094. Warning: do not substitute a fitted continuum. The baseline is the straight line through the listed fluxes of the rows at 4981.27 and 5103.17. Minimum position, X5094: 5099.65 angstrom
